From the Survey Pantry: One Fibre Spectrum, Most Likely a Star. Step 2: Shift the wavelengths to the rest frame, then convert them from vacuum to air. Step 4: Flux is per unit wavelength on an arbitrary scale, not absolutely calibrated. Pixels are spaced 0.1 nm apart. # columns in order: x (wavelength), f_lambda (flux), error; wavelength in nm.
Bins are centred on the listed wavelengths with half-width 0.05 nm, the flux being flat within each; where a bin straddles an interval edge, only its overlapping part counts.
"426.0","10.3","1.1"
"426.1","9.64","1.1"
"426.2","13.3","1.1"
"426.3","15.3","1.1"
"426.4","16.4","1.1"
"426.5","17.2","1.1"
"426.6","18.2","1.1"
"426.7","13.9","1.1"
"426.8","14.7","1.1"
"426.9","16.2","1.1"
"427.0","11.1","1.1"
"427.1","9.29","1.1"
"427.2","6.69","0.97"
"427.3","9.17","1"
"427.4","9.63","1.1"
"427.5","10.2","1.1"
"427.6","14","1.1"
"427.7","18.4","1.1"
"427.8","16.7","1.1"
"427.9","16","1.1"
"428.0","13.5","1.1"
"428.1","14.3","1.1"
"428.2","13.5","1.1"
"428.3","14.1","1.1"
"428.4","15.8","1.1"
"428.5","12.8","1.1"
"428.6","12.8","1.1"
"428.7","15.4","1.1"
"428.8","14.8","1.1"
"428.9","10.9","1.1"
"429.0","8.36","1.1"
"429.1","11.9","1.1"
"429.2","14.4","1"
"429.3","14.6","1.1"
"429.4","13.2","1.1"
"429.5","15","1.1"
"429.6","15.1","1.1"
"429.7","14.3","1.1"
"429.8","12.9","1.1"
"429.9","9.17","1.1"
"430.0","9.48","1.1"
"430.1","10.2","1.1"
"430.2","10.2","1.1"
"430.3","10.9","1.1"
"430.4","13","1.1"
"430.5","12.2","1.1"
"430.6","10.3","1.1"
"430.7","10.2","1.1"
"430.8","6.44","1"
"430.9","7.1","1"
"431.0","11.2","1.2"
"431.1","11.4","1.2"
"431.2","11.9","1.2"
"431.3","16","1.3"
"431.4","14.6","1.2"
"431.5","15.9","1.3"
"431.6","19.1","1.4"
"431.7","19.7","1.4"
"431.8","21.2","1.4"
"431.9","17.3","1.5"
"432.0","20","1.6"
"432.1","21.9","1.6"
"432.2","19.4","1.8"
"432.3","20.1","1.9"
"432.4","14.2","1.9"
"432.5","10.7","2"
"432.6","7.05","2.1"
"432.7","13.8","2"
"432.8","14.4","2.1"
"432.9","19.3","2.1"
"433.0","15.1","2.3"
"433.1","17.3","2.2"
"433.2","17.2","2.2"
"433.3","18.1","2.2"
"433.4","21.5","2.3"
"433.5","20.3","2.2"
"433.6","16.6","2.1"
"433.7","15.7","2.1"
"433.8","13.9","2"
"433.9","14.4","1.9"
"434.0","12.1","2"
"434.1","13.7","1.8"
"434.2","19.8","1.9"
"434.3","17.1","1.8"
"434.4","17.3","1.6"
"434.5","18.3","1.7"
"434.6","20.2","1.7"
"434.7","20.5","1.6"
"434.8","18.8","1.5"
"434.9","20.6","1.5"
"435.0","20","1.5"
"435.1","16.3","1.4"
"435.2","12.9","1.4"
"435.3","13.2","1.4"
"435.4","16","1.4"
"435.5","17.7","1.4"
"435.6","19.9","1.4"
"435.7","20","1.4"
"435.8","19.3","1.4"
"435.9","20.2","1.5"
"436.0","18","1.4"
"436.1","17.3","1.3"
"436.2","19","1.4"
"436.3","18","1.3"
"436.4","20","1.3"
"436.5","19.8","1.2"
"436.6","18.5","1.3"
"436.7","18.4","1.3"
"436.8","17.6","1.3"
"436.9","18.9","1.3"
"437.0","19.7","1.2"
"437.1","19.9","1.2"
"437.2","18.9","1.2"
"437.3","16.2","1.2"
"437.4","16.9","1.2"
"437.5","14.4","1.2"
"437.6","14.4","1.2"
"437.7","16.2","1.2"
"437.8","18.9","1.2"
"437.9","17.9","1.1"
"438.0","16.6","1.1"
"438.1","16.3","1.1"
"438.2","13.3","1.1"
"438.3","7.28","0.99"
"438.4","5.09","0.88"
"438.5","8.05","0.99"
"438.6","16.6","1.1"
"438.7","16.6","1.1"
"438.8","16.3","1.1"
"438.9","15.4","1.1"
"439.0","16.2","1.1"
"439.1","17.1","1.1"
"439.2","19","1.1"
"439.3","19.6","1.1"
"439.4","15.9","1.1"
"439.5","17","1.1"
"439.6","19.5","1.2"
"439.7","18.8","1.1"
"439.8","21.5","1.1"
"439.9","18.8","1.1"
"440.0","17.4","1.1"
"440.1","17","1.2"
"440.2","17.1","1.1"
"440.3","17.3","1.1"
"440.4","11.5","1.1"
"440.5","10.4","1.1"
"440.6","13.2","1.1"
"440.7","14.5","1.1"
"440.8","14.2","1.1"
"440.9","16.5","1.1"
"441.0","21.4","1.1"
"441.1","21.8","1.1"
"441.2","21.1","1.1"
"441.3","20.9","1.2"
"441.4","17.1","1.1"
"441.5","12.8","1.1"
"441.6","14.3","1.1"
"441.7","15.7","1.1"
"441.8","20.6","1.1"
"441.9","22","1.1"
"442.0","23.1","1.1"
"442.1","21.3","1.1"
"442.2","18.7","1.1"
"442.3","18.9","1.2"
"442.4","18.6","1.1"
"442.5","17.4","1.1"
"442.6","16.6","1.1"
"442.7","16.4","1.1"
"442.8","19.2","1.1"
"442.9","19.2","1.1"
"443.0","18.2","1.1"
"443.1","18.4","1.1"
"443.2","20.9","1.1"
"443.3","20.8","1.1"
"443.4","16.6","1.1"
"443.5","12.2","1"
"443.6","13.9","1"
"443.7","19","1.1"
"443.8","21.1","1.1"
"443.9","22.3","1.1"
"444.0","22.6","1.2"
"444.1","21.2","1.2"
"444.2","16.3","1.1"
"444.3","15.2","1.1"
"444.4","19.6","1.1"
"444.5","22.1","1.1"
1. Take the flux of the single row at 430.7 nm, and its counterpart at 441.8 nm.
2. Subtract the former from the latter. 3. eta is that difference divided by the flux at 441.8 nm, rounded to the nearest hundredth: 0.50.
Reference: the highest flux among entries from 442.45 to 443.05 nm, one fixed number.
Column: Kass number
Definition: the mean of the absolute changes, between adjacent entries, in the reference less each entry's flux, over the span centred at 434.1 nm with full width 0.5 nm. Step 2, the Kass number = 3.2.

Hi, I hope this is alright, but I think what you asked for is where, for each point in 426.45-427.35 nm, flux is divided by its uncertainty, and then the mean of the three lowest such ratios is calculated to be 8.2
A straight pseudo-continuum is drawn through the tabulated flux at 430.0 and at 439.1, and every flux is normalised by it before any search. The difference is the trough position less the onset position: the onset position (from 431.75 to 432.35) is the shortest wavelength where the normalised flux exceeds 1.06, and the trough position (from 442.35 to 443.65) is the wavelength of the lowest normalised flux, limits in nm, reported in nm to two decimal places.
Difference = 11.70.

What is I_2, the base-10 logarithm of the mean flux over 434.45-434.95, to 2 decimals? 1.29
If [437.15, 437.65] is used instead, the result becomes 1.21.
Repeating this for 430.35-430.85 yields 1.02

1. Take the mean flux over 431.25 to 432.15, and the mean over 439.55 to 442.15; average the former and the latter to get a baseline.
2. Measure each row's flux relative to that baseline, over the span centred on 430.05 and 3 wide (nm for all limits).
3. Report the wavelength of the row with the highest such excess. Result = 431.3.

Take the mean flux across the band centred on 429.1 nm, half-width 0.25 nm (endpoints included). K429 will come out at 12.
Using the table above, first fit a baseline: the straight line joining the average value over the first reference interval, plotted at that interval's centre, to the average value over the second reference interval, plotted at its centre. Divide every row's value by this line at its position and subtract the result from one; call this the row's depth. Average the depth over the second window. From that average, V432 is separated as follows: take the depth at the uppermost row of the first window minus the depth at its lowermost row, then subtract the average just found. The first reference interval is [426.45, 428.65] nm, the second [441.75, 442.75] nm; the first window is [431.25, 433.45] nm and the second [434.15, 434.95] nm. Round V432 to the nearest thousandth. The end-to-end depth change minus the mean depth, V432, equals -0.122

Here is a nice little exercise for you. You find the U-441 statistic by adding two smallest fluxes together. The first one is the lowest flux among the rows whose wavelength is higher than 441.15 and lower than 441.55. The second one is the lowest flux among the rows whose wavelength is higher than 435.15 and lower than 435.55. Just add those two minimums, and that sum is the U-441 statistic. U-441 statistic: 26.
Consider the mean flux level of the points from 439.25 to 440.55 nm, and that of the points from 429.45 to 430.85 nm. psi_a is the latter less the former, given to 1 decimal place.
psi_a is -5.7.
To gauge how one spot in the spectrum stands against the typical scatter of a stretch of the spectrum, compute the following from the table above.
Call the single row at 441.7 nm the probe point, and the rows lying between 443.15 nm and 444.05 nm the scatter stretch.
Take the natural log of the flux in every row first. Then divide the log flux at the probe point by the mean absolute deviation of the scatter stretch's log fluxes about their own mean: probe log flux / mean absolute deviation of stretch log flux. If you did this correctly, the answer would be 15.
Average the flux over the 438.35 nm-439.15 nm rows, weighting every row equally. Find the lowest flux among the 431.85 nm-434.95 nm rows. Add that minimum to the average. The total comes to 21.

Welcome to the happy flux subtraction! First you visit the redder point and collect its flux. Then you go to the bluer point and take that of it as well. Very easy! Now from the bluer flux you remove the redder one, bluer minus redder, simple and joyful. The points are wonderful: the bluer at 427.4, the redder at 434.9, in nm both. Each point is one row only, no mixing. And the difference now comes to -11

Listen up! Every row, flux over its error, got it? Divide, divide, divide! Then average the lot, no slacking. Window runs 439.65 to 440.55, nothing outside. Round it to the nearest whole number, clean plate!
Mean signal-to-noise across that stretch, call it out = 15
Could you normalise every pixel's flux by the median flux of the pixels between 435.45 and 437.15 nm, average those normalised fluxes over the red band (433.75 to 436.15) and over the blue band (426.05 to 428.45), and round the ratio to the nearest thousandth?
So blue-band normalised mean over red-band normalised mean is 0.784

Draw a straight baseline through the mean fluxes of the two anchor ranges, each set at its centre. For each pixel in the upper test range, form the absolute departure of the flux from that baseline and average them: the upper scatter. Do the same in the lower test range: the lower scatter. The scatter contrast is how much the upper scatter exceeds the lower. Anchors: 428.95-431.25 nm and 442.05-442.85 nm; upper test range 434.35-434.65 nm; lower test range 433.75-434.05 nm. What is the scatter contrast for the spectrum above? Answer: 3.8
